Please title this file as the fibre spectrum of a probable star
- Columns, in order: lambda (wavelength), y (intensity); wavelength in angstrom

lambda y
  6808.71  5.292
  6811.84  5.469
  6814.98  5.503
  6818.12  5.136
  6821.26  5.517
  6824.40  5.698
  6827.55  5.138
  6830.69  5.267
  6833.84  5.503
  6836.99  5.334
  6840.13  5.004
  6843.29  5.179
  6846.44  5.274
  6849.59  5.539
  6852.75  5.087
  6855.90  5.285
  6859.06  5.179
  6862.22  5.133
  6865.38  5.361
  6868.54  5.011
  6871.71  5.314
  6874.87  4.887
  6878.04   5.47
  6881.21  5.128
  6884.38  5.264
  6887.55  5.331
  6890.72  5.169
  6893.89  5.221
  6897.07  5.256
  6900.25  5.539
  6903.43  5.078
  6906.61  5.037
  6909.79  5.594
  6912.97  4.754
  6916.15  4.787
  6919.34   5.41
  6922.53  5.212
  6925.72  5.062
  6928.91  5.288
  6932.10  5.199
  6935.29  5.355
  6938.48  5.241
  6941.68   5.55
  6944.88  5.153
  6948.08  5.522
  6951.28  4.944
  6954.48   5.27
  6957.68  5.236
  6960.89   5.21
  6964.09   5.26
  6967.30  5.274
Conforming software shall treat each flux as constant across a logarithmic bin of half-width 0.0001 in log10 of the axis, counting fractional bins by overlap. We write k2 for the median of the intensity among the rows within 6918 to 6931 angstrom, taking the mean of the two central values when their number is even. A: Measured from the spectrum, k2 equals 5.25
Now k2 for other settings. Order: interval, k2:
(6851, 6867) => 5.18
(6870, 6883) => 5.22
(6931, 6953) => 5.24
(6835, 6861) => 5.23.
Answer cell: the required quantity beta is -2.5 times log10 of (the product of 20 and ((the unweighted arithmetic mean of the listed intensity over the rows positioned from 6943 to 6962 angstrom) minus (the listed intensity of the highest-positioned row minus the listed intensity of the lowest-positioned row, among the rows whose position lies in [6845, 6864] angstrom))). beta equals -5.08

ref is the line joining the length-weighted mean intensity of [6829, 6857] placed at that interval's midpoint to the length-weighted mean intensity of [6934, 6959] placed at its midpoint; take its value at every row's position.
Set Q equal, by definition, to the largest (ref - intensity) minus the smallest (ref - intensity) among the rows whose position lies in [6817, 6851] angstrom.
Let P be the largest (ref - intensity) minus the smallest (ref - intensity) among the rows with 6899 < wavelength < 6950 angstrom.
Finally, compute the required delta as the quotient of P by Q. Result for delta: 1.2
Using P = 0.84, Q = 0.70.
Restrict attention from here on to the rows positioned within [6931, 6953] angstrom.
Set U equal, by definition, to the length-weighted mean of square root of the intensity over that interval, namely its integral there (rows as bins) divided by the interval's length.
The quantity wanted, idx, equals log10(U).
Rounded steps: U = 2.30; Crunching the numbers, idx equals 0.361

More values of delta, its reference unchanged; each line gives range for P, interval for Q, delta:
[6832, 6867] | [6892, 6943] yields 0.6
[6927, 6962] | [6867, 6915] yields 0.7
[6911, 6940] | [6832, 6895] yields 1.0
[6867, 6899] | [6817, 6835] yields 1.0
